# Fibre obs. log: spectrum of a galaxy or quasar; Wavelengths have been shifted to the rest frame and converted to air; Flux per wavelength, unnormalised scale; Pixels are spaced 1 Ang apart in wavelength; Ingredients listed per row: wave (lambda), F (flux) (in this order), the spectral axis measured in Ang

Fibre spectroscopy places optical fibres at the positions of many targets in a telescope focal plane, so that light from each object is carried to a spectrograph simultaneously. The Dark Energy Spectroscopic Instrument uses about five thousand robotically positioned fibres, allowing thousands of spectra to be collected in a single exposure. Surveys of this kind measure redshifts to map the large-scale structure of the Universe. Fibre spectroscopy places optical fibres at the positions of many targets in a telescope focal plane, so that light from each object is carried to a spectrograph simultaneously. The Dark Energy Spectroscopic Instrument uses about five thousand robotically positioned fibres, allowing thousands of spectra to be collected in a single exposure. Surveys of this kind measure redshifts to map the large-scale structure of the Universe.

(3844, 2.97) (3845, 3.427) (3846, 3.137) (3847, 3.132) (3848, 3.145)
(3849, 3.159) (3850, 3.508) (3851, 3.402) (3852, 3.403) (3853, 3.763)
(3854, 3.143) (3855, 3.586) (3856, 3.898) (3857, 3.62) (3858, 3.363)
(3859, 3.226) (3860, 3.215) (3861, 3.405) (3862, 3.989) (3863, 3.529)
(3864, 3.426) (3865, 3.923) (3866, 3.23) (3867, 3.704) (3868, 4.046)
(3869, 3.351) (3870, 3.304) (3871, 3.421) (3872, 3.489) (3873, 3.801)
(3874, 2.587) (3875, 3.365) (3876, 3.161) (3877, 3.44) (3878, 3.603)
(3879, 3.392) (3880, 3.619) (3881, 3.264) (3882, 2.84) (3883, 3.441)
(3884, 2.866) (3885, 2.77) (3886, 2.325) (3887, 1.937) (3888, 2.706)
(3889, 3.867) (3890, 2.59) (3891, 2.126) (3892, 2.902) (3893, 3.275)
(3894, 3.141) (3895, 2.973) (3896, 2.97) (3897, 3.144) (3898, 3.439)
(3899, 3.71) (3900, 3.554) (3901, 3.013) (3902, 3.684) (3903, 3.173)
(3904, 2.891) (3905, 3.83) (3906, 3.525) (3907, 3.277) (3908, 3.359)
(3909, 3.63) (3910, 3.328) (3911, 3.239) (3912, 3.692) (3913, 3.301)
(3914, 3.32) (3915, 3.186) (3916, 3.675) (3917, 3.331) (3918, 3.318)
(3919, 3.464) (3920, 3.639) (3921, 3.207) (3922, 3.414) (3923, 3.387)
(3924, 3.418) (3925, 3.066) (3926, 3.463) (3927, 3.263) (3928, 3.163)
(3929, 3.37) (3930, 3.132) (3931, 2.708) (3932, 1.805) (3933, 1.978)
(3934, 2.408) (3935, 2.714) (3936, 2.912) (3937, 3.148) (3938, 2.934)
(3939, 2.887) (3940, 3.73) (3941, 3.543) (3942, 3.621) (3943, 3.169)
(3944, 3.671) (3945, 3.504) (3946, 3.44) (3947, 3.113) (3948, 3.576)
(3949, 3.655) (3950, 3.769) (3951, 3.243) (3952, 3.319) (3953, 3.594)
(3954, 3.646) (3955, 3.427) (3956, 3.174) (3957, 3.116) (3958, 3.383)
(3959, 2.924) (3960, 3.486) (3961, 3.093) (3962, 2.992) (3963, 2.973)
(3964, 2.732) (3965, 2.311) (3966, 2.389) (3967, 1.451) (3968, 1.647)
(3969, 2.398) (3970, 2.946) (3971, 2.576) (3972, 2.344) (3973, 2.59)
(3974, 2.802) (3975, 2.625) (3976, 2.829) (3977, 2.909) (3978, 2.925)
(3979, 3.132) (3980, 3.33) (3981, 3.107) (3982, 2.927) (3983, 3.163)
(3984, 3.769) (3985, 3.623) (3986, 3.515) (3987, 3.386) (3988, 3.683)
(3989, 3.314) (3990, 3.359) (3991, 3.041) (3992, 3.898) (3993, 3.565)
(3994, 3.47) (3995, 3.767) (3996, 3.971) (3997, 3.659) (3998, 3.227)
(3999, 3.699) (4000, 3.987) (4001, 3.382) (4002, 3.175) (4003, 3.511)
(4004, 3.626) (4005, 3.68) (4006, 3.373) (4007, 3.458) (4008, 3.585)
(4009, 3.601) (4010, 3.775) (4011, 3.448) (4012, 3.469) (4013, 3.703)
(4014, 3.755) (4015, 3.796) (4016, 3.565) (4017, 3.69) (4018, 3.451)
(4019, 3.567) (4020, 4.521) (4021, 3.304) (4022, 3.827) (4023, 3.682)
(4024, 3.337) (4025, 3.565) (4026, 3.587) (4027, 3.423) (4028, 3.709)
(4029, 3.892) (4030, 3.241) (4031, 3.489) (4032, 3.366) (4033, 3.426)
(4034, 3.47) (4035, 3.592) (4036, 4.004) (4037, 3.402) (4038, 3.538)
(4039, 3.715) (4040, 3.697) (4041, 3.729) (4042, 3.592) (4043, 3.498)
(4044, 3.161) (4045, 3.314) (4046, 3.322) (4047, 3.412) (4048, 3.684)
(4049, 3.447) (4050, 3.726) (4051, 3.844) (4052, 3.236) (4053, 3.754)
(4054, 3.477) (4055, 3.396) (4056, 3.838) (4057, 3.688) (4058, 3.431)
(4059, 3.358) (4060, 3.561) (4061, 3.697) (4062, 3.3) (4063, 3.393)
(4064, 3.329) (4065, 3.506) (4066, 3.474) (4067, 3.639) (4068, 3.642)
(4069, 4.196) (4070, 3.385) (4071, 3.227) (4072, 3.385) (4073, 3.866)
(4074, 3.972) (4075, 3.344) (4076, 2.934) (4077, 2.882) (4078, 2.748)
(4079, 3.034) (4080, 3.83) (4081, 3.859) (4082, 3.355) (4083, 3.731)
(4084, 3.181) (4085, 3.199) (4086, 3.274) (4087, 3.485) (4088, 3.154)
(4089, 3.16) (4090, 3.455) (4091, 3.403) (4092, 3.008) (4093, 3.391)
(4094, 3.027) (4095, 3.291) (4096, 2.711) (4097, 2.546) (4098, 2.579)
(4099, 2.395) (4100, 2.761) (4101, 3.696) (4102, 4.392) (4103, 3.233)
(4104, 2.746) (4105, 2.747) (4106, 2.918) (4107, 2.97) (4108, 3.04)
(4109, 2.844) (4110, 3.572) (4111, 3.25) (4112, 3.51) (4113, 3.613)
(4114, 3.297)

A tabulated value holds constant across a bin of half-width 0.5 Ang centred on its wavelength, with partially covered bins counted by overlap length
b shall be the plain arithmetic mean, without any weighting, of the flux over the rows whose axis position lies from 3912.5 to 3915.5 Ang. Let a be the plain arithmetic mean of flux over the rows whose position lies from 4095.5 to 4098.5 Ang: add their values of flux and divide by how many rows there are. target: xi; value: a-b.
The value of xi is -0.66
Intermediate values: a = 2.61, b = 3.27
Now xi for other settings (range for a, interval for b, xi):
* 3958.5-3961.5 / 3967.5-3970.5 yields 0.84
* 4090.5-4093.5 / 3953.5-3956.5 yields -0.15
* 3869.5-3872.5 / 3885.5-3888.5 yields 1.08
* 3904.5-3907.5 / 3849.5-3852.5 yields 0.11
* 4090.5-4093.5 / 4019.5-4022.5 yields -0.62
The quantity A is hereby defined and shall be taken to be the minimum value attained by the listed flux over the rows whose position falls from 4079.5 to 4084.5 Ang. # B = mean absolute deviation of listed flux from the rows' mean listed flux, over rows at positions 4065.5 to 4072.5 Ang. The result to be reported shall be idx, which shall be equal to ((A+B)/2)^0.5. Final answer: 1.30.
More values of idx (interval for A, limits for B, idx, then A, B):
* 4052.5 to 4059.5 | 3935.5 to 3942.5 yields 1.36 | 3.358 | 0.32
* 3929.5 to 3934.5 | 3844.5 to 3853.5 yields 1.00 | 1.805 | 0.18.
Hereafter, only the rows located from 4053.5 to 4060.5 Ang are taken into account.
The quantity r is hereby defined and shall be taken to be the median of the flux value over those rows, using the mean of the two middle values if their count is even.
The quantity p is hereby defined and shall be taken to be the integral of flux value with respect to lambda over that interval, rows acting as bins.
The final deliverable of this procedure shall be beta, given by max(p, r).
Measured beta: 24.7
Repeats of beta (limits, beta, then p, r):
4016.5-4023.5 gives 26.0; 26.0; 3.7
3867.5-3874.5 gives 24.0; 24.0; 3.4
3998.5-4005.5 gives 25.1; 25.1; 3.6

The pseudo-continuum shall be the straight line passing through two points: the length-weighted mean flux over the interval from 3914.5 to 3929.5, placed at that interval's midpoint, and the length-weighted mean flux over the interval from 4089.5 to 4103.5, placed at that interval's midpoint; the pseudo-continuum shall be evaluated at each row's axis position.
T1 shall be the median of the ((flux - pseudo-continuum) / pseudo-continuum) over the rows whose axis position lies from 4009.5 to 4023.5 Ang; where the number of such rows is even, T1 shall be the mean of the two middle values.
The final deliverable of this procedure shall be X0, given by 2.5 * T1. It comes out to 0.4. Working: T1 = 0.14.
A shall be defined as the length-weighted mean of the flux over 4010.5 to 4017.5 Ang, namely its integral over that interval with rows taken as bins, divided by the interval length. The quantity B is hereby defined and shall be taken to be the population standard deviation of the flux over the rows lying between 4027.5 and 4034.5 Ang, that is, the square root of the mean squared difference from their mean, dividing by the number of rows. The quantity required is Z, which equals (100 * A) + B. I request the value 363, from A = 3.63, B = 0.203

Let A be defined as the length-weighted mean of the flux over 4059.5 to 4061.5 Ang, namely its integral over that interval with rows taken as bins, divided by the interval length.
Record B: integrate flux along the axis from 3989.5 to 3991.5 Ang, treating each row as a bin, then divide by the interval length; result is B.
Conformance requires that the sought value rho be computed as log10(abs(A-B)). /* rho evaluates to -0.4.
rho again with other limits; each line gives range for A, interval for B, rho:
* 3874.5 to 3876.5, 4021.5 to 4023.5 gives -0.3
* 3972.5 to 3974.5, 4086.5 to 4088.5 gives -0.2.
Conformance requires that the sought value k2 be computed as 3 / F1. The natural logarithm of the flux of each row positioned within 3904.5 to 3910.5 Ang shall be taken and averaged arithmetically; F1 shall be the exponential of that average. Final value 0.861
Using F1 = 3.49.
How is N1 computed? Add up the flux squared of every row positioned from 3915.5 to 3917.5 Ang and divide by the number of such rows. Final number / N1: 12.3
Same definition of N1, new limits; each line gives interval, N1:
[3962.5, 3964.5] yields 8.2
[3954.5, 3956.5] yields 10.9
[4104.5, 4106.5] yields 8.0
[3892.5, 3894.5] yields 10.3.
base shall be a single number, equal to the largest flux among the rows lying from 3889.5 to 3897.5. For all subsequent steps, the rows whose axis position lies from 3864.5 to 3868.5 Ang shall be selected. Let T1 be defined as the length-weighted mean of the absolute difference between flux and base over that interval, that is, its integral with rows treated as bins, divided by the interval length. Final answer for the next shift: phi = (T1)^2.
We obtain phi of 0.224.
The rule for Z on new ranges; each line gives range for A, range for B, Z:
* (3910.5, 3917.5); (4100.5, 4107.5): 340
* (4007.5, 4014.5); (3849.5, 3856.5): 362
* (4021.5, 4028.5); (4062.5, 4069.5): 359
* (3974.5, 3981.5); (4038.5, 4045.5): 298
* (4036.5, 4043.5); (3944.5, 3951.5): 360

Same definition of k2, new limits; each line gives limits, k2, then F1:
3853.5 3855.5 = 0.894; 3.36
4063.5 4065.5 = 0.878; 3.42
